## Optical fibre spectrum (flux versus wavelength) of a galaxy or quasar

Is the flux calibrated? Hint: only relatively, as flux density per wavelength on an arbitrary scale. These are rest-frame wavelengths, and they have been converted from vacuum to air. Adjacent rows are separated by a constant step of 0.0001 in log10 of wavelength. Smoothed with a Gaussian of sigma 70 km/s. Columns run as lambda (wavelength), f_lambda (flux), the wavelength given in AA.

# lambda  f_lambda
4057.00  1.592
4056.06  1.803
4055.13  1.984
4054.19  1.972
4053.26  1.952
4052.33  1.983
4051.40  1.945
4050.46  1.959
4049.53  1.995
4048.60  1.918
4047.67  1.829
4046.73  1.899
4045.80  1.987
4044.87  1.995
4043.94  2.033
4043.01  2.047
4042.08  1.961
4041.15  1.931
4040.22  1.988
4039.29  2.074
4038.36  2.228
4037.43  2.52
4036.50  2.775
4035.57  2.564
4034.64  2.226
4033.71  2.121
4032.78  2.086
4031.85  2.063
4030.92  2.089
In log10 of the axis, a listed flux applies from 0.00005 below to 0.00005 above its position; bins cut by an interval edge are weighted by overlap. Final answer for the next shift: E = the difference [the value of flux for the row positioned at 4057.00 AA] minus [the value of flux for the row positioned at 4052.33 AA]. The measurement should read -0.39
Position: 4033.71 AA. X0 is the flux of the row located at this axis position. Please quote 2.121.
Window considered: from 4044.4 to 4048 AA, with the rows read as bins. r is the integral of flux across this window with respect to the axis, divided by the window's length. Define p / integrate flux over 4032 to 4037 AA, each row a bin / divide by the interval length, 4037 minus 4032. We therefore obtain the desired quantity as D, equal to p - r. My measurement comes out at 0.41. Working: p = 2.33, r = 1.93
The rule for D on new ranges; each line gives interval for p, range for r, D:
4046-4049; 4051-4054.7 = -0.08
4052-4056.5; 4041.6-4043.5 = -0.07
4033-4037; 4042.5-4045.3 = 0.37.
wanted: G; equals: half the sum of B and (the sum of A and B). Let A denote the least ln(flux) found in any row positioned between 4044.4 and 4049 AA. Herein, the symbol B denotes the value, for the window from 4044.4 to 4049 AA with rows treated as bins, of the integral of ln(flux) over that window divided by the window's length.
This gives 0.96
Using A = 0.60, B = 0.655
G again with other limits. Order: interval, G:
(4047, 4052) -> 0.96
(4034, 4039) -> 1.29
